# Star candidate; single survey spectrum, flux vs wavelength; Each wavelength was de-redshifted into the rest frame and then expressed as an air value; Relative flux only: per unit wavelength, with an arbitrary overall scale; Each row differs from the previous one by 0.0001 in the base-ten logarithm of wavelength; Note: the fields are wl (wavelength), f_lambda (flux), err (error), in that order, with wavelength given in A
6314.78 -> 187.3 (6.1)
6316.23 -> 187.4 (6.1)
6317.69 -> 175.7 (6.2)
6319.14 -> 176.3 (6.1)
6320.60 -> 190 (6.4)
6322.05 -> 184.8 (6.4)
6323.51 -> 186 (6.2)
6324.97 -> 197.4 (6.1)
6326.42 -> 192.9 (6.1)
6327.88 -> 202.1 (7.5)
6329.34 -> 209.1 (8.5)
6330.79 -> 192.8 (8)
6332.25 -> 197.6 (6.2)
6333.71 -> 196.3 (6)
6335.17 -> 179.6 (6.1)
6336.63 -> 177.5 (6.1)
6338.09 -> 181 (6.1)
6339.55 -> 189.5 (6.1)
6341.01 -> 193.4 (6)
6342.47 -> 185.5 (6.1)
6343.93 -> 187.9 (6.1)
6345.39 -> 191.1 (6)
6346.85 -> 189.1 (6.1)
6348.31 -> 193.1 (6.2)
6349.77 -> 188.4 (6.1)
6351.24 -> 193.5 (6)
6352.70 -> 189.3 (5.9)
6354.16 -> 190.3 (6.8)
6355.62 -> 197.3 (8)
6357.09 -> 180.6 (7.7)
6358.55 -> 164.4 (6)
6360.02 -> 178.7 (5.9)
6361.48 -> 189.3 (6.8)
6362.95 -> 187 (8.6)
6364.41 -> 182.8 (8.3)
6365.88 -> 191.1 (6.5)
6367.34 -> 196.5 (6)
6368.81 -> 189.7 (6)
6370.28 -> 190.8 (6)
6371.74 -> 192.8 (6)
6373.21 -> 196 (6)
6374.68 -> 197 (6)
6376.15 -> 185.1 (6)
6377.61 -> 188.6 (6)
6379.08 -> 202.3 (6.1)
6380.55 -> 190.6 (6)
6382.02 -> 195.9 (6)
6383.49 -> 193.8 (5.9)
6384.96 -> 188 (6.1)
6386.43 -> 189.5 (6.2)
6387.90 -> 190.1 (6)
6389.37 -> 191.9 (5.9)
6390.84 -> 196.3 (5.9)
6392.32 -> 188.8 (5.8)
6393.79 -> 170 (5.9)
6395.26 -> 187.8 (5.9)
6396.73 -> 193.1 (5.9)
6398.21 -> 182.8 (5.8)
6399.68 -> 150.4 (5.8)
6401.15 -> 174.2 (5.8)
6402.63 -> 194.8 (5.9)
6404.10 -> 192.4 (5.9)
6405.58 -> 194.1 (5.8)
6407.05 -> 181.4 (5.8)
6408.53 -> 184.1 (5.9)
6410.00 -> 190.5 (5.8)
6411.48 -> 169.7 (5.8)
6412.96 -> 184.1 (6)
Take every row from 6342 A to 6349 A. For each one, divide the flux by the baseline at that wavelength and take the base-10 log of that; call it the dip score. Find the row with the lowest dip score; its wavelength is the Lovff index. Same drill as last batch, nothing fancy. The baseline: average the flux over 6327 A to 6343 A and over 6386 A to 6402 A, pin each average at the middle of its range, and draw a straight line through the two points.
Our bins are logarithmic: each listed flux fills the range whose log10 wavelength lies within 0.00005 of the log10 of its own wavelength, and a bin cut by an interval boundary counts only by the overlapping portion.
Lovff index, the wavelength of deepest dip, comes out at 6342.47 A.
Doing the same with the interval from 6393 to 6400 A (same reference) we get 6399.68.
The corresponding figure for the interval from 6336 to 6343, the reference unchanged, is 6336.63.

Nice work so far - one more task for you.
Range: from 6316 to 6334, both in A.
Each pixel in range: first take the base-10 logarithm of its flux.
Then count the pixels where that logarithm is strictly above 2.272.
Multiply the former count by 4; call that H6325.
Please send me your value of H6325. 36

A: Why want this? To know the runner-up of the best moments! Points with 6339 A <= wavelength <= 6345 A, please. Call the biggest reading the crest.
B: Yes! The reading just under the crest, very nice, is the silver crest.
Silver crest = 189.5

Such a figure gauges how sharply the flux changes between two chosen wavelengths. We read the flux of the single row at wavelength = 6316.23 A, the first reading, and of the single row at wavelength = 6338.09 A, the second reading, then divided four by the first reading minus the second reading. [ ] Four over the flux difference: 0.6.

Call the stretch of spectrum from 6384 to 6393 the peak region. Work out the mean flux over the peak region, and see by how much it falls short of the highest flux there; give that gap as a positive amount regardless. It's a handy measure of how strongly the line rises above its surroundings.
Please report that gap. 5.5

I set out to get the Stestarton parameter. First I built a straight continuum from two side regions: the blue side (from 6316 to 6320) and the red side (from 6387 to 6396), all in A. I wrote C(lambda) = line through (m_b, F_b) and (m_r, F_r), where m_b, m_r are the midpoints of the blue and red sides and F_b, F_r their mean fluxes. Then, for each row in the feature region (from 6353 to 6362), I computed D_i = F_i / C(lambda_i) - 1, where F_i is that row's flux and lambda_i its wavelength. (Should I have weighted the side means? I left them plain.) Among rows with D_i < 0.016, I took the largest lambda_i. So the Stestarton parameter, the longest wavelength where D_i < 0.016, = 6360.02 A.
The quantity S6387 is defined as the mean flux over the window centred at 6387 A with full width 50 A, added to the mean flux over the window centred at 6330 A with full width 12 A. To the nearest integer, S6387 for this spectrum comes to 384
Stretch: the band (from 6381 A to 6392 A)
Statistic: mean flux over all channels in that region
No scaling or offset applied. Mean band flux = 192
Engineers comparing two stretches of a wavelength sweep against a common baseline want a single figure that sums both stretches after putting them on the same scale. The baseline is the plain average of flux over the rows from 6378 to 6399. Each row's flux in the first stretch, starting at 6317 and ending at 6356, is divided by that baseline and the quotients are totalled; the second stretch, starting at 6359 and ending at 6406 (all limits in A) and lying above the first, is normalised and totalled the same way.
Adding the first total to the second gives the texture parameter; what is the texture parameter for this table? 59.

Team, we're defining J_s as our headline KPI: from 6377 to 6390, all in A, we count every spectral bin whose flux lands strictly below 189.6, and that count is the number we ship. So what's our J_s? 3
